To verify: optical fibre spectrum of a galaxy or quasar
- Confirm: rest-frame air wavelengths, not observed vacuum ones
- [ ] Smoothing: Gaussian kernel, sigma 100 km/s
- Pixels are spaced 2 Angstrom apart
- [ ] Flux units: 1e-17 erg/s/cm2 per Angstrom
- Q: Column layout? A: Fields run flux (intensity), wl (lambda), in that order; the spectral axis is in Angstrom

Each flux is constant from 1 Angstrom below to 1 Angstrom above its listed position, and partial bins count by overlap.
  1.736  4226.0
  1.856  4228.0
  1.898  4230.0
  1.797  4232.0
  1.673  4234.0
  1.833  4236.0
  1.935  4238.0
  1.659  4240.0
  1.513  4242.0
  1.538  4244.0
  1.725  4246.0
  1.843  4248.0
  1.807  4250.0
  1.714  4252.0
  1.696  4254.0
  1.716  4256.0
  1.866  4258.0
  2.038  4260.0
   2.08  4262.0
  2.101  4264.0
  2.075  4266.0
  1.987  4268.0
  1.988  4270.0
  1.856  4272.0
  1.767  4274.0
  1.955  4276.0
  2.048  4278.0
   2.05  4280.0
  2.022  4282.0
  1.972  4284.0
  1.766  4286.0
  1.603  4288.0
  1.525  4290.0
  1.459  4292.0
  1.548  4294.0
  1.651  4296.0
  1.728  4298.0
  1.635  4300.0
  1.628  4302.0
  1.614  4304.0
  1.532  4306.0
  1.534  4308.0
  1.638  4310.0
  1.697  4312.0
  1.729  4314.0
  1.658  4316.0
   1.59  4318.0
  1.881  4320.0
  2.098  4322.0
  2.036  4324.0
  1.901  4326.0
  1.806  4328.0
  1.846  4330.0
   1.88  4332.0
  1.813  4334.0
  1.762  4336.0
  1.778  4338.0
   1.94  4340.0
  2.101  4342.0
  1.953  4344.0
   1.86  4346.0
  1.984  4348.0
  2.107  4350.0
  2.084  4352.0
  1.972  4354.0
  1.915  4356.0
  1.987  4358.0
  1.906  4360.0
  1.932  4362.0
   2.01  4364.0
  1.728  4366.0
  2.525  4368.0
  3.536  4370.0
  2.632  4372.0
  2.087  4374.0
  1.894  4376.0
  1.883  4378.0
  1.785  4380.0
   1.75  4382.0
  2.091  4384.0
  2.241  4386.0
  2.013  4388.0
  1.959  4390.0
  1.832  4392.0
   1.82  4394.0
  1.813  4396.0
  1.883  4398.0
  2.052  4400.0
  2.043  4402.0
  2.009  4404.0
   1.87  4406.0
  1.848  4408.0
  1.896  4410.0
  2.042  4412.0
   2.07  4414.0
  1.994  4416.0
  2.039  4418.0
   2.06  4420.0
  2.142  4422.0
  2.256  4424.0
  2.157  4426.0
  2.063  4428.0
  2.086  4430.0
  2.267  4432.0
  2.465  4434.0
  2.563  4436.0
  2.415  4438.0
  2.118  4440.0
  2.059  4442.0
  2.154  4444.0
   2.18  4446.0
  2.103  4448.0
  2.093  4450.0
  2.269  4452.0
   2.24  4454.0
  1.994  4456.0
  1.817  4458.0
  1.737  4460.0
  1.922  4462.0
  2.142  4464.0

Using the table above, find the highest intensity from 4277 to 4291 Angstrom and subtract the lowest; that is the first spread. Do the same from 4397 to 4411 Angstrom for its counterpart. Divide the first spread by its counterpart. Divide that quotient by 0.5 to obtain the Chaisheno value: 5.1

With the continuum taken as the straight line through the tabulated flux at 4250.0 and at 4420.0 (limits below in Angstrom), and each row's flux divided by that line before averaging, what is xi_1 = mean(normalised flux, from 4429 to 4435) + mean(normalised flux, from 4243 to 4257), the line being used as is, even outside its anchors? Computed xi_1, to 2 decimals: 2.05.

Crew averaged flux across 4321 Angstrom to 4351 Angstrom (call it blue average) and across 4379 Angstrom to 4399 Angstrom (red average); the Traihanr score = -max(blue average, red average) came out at -1.92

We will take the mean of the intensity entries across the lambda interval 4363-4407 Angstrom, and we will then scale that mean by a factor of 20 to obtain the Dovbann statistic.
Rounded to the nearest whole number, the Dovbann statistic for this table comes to 41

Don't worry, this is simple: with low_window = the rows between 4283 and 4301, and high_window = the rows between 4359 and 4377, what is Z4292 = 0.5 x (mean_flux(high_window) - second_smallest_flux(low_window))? 0.36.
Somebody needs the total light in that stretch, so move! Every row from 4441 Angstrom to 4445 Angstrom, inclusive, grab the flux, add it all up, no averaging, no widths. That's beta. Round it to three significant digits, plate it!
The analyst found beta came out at 4.21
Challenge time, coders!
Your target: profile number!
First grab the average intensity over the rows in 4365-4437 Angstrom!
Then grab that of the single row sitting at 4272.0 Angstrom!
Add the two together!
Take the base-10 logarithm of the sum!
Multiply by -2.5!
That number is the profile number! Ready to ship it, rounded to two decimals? -1.49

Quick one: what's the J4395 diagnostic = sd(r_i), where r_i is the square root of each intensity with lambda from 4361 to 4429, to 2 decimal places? 0.10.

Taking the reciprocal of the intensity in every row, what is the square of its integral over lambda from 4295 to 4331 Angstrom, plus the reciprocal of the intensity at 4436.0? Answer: 439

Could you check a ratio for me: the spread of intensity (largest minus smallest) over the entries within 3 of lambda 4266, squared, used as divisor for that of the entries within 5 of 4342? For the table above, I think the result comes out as 24.9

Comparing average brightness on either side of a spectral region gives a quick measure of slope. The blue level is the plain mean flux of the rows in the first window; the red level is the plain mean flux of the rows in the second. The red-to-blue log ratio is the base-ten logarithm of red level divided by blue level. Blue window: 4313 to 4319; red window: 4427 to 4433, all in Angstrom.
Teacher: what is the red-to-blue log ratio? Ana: 0.11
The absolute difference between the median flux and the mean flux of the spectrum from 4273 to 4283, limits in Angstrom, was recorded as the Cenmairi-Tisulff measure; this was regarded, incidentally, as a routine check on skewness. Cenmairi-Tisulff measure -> 0.054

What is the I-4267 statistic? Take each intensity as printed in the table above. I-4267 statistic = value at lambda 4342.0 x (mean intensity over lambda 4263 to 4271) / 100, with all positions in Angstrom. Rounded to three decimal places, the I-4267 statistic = 0.043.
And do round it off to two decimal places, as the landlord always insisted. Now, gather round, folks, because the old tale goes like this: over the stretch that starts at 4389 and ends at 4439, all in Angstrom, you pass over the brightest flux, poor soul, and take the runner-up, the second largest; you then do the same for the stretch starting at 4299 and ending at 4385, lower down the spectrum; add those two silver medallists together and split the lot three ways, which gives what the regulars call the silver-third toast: 1.70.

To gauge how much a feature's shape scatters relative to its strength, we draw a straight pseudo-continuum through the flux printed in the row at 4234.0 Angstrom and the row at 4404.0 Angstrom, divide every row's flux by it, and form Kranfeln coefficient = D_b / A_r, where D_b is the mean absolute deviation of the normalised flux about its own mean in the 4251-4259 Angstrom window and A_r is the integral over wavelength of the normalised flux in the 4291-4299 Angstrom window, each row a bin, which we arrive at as 0.0046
